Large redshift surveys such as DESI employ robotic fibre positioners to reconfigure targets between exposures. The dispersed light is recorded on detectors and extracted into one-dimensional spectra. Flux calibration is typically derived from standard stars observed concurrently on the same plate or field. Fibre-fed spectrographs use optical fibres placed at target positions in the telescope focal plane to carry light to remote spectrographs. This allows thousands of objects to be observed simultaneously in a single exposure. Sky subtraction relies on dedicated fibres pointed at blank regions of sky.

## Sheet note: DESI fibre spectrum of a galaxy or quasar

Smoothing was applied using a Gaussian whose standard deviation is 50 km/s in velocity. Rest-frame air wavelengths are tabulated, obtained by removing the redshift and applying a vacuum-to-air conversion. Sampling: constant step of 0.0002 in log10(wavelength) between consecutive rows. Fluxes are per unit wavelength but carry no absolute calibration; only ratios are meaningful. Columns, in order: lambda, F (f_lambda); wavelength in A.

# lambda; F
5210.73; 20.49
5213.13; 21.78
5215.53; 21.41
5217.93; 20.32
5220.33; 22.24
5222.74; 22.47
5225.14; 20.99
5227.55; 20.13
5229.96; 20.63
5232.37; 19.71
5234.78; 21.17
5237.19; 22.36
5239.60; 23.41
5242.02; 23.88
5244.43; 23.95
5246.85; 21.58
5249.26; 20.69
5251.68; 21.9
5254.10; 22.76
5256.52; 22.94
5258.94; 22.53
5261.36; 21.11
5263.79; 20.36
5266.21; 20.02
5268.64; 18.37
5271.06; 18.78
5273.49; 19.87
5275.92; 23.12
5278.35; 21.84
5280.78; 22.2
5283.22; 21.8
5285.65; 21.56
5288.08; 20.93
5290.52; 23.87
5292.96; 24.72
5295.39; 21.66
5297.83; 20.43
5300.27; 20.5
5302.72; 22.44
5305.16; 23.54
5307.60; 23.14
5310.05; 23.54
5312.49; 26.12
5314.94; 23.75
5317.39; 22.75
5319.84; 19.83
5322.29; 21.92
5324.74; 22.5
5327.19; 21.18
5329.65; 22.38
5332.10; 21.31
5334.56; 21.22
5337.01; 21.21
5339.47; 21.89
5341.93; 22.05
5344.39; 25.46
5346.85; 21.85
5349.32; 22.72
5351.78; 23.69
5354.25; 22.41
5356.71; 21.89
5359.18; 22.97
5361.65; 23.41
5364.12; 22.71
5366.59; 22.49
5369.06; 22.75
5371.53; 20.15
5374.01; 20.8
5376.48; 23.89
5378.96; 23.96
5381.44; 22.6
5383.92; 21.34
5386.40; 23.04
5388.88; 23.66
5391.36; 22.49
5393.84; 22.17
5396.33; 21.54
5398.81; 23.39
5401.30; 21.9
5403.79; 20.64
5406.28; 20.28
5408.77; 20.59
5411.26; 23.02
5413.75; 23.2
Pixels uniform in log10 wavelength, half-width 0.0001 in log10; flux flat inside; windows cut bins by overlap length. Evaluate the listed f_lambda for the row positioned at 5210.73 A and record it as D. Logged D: 20.49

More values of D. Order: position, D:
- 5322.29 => 21.92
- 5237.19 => 22.36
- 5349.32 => 22.72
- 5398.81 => 23.39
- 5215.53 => 21.41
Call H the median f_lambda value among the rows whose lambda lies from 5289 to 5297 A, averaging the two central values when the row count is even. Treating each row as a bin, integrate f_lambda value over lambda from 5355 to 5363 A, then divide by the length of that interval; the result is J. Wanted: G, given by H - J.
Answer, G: 1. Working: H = 23.9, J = 22.7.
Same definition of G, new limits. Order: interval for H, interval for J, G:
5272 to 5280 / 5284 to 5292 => 0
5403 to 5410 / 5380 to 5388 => -2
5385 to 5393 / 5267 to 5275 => 4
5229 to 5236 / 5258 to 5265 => -1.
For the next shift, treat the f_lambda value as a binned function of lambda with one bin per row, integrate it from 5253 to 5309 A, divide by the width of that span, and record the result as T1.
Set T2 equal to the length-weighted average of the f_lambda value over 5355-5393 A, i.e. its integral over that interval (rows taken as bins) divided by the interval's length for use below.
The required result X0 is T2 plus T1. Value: 44.2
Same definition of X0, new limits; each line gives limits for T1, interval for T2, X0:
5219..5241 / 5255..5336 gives 43.4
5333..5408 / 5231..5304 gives 44.0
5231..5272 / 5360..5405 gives 43.9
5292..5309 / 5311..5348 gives 44.7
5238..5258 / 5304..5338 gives 45.1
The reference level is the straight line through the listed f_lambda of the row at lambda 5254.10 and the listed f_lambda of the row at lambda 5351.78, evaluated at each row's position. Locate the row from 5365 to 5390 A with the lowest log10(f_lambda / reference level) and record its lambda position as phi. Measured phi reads 5371.53 A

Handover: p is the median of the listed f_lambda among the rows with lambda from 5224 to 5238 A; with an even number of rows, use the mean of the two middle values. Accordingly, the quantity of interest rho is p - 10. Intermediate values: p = 20.8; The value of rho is 10.8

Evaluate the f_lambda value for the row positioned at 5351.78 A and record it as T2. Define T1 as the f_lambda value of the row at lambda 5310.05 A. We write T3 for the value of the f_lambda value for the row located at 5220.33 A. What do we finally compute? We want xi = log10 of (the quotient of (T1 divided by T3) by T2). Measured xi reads -1.35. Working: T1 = 23.54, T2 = 23.69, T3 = 22.24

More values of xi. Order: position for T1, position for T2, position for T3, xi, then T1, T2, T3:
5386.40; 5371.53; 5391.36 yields -1.29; 23.04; 20.15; 22.49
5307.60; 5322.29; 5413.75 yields -1.34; 23.14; 21.92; 23.2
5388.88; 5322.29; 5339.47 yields -1.31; 23.66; 21.92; 21.89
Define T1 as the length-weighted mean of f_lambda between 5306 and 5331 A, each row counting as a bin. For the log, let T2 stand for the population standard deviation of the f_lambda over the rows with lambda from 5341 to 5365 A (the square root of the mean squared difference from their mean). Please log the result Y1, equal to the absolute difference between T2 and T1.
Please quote 21.7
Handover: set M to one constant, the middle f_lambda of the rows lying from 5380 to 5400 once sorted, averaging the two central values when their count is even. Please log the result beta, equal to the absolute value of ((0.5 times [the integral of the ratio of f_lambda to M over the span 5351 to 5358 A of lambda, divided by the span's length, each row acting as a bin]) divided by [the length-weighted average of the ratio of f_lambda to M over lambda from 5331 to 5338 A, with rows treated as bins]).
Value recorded 0.53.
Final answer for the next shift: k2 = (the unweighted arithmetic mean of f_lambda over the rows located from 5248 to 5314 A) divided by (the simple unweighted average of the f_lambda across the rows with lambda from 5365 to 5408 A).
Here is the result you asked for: 0.986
